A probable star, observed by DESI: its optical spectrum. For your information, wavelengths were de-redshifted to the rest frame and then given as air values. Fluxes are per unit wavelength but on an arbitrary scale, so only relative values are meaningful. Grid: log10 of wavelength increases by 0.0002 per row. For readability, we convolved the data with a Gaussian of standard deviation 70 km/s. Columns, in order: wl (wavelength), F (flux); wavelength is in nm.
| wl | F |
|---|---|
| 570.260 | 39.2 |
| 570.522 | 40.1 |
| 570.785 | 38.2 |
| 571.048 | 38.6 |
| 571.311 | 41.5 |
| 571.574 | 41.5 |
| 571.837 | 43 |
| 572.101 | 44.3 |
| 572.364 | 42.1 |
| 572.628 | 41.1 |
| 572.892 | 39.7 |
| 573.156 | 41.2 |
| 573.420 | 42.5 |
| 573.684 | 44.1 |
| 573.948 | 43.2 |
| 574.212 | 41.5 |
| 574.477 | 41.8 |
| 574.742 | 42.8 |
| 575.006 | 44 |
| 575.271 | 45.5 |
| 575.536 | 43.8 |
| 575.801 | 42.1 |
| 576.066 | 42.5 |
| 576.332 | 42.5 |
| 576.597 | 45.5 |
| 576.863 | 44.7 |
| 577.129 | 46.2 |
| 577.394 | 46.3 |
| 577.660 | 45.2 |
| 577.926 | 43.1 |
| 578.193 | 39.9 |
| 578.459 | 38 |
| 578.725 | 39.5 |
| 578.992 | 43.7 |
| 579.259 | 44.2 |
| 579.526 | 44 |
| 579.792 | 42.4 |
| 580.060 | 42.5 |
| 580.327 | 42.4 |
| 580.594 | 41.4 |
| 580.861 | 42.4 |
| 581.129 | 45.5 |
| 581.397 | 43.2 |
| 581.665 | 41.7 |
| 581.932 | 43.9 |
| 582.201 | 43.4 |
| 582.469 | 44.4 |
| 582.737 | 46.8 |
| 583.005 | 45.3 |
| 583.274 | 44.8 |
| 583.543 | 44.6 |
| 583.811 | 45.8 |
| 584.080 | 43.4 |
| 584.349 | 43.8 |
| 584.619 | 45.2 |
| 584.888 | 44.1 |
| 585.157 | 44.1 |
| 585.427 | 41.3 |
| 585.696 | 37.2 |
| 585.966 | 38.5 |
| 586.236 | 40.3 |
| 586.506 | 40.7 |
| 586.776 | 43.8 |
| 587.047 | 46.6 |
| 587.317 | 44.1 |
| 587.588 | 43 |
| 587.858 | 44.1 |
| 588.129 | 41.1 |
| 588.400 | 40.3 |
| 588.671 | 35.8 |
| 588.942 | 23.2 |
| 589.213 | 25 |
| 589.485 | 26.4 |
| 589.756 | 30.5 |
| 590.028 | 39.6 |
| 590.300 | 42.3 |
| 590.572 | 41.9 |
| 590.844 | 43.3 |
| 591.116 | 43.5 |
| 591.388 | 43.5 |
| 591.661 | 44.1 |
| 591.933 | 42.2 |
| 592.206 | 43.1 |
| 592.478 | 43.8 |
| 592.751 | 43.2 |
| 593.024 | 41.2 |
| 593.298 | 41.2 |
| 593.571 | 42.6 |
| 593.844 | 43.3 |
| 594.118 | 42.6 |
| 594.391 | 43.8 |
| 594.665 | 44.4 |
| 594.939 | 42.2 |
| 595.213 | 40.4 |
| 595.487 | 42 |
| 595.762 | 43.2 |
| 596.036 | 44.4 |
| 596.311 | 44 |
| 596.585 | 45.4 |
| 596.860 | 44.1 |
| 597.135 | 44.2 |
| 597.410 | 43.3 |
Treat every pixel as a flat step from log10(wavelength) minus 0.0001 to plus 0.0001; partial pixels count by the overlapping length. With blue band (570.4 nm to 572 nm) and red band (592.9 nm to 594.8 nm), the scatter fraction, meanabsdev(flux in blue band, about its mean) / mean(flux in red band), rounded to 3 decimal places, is 0.035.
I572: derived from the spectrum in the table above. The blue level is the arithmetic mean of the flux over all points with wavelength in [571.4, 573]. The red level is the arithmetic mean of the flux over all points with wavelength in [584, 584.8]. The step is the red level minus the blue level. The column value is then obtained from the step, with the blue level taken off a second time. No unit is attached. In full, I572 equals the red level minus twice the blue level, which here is -39.8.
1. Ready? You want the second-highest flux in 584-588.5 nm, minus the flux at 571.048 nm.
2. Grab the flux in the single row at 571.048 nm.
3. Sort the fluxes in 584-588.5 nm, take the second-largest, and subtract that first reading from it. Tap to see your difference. 6.6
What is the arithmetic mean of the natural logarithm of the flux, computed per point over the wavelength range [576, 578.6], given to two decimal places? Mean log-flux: 3.77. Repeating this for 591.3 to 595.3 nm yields 3.76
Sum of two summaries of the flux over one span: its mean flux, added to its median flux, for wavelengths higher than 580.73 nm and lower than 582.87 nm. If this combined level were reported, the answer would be 88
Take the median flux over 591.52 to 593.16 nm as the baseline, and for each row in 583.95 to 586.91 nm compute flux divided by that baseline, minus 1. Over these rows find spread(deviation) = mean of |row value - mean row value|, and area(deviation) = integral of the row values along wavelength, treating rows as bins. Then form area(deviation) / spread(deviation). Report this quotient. -1.5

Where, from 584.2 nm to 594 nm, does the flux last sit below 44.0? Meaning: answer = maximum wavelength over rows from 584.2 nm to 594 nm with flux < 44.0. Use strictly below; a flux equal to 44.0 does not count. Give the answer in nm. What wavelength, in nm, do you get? 593.844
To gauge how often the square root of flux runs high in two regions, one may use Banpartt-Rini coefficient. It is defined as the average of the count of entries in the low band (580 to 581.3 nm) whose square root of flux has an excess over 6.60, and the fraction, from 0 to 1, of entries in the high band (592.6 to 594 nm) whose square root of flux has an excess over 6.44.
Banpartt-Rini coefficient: 0.80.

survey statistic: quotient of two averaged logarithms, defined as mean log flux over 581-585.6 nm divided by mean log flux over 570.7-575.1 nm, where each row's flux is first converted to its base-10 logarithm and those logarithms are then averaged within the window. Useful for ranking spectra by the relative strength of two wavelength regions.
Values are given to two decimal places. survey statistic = 1.01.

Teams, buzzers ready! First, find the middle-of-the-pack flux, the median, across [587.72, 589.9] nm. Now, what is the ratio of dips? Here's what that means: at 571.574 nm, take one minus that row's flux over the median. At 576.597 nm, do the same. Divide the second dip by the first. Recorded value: 1.5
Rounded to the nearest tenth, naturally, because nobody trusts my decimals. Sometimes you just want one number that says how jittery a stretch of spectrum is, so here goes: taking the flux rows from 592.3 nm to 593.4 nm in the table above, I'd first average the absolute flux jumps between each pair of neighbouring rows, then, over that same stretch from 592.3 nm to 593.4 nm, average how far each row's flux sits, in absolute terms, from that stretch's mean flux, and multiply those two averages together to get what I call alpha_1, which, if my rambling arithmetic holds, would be 1.0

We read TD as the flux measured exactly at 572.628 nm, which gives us 41.1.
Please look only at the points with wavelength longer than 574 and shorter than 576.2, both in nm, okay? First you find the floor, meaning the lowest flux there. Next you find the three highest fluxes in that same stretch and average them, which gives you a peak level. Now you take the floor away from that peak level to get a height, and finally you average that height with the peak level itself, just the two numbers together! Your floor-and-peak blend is 23.7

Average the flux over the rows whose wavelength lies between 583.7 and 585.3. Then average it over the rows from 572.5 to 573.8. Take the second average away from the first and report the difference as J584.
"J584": 2.7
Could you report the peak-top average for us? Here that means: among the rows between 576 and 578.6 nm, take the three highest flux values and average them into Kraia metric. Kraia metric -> 46.0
